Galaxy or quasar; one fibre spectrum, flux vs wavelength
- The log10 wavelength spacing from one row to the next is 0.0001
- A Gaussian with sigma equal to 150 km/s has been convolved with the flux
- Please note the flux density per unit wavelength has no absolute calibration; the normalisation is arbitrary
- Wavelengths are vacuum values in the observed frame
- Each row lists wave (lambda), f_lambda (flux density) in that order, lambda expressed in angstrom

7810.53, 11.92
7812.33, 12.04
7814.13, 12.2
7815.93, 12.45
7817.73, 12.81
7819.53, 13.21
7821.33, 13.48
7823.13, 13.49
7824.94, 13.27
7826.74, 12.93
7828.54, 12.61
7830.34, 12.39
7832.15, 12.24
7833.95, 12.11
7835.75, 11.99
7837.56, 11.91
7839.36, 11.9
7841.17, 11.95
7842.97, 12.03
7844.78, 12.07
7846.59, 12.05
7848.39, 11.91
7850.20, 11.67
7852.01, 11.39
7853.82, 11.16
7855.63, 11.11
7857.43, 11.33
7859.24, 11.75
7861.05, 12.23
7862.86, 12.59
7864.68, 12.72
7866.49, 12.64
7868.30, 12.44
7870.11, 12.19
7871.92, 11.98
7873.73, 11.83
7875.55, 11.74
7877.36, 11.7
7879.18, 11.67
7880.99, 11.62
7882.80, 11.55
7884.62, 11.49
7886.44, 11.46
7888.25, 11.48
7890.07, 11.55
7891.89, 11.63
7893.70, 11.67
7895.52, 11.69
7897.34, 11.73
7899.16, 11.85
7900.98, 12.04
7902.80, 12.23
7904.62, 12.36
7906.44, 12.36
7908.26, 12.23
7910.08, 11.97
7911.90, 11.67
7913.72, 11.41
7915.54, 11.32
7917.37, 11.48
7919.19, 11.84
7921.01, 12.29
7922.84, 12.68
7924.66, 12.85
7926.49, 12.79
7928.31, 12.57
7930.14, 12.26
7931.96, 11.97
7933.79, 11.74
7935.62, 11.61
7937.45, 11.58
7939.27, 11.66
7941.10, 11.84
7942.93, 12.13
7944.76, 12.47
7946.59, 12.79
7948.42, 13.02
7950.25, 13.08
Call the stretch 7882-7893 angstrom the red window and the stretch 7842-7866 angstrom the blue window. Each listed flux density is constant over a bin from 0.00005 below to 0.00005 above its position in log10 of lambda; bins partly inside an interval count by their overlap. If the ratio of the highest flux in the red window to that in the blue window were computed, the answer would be 0.91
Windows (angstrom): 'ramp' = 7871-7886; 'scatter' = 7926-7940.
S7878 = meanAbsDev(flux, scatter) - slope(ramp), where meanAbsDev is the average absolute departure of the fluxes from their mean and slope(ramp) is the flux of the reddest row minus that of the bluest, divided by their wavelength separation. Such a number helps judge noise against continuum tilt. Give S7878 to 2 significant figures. 0.43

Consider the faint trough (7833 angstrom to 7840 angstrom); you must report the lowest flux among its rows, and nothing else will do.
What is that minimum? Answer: 11.9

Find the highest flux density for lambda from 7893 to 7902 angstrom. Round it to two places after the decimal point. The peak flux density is 12.04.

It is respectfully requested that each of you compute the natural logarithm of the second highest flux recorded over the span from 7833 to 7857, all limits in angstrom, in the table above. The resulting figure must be 2.49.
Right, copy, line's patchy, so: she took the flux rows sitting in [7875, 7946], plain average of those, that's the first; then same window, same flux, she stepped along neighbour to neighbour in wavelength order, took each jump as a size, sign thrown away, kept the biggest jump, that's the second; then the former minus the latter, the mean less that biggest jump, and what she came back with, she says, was 11.5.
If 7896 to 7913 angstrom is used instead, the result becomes 11.7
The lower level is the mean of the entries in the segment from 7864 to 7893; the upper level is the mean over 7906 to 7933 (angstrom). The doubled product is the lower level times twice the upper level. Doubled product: 287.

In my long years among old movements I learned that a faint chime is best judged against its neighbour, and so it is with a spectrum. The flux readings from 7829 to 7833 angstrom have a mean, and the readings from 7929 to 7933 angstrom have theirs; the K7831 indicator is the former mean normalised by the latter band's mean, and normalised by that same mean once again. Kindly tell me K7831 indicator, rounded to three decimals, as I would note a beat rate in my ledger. 0.084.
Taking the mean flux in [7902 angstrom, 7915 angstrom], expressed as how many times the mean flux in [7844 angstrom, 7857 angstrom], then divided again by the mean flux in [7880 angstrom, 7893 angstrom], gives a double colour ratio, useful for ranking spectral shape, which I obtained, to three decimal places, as 0.090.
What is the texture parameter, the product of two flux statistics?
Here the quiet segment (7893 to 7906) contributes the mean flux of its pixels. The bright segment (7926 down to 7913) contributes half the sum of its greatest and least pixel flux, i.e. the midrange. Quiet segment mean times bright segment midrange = 144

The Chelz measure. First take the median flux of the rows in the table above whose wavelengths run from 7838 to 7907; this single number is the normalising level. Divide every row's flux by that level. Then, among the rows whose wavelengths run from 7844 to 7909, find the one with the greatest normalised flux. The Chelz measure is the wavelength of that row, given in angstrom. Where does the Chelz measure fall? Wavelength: 7864.68 angstrom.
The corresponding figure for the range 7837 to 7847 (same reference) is 7844.78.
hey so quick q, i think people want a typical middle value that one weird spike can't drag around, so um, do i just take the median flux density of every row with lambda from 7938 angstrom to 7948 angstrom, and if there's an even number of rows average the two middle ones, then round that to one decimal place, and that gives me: 12.1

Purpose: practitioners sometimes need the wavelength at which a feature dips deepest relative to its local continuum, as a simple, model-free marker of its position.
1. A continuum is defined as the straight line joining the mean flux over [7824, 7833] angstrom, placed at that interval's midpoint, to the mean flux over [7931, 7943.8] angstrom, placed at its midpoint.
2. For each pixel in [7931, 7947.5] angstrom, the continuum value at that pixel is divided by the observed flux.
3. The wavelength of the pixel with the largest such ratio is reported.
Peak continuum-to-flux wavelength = 7937.45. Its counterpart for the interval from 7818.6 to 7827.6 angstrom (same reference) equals 7826.74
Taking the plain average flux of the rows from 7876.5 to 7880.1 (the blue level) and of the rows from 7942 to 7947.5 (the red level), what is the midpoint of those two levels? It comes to 12.1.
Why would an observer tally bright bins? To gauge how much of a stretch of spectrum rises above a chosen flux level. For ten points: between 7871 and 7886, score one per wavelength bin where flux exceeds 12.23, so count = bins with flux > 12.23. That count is 0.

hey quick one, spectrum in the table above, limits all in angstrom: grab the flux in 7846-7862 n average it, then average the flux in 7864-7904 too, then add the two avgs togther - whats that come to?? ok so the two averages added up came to 23.5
